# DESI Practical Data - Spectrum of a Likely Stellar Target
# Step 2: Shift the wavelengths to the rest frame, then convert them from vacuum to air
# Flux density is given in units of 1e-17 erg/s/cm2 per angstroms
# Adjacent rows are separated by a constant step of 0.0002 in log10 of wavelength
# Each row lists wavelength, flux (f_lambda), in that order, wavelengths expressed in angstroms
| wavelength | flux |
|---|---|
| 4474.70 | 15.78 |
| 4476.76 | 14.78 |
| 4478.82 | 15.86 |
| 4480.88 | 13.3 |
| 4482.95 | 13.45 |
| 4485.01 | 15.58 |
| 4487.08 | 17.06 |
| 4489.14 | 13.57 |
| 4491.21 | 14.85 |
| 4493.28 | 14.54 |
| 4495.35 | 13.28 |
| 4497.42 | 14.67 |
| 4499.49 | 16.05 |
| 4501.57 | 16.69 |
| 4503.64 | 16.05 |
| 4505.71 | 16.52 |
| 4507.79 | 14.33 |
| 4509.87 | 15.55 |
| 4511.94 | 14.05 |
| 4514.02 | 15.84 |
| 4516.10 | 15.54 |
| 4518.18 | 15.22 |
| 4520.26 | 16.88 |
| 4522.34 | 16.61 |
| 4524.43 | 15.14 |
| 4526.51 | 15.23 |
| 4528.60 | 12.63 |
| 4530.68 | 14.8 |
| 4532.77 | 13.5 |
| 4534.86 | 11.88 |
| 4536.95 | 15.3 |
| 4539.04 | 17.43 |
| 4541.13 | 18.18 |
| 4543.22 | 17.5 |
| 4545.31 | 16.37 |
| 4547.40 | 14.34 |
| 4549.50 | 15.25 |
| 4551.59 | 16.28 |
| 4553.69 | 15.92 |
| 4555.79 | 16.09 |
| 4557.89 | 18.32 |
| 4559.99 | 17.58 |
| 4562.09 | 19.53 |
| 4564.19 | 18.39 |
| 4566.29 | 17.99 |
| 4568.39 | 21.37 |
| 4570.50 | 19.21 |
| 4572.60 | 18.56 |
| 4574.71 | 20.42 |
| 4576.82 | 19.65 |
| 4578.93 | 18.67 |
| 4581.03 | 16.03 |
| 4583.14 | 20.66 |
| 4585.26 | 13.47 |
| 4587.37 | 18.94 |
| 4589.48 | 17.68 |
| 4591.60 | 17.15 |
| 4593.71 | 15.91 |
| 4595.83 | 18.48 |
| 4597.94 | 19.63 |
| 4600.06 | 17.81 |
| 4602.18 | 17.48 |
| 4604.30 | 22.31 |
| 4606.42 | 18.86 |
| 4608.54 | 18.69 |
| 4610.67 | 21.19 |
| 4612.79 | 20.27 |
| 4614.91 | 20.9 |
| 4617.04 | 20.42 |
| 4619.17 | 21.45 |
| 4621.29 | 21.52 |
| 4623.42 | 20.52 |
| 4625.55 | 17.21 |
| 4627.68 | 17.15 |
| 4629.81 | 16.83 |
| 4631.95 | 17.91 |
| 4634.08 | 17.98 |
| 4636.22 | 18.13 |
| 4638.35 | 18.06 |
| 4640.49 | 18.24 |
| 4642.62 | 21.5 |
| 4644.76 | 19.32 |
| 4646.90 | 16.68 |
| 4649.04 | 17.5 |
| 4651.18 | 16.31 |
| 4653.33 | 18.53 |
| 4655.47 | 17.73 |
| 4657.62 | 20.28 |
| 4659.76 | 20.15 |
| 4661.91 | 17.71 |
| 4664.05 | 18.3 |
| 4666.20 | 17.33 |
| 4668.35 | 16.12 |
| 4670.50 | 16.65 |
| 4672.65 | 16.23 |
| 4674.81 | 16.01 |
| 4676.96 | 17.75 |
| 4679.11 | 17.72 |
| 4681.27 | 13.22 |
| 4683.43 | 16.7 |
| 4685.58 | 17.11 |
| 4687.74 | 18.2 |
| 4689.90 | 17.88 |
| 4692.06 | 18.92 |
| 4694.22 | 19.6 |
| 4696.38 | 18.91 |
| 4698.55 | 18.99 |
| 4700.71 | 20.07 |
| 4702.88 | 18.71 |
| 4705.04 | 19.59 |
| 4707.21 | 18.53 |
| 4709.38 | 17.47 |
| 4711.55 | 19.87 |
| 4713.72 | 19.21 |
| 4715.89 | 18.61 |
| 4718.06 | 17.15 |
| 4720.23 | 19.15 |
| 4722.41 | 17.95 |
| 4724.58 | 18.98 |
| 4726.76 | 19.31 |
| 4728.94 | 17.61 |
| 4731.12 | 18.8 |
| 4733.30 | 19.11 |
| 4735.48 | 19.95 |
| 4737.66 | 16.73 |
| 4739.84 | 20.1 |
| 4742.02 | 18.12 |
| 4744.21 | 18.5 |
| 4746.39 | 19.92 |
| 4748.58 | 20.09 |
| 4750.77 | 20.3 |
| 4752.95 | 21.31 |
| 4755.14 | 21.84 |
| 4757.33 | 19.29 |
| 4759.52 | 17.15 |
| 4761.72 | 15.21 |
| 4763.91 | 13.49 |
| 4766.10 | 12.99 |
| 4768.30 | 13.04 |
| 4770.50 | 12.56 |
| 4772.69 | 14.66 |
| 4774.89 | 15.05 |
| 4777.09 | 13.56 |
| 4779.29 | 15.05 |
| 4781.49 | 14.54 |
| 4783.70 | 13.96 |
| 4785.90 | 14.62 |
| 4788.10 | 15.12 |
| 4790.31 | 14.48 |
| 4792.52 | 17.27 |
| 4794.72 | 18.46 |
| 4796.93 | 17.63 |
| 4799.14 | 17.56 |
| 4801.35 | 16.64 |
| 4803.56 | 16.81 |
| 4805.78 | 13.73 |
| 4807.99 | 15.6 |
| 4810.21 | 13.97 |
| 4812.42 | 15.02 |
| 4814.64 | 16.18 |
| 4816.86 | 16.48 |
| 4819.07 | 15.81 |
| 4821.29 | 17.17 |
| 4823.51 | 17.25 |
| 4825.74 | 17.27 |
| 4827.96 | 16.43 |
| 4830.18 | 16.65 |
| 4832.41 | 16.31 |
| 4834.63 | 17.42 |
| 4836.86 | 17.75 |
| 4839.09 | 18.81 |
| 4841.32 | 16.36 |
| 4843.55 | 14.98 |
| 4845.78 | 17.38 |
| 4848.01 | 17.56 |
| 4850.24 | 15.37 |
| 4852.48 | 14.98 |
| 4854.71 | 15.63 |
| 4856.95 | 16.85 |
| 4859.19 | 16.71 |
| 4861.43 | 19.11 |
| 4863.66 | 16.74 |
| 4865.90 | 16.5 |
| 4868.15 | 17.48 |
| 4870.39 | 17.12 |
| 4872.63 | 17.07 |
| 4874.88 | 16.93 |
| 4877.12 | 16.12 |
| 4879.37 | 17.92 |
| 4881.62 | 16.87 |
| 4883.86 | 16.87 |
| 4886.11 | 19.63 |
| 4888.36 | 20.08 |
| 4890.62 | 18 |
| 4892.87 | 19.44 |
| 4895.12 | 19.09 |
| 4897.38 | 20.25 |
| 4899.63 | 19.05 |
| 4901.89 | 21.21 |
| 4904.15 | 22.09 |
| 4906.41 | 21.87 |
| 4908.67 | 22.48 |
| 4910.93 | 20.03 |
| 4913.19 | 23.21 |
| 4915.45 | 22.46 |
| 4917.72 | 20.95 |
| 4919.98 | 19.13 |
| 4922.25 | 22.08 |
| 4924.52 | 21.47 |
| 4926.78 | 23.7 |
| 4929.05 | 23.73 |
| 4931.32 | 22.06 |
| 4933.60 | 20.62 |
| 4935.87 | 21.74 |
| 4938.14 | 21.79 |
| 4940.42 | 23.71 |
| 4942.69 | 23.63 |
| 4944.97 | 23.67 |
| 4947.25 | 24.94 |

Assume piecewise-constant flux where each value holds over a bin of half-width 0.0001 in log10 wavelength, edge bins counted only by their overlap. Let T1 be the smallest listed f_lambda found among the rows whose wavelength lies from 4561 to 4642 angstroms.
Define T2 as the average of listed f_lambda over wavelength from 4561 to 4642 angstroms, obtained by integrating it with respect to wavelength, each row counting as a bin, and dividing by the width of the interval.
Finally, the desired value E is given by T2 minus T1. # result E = 5.4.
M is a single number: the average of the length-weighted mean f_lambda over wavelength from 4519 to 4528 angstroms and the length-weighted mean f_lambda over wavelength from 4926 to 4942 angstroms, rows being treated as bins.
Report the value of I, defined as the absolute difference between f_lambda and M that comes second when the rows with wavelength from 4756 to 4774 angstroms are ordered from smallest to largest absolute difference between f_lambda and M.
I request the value 2.0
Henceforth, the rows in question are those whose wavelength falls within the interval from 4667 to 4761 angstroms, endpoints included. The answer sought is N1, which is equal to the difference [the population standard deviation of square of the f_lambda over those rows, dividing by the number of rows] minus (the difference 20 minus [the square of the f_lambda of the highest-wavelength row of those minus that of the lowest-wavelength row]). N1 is 71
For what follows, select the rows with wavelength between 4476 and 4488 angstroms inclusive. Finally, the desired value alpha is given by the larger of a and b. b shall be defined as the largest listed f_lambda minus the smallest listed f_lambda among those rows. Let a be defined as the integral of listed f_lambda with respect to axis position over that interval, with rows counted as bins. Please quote 180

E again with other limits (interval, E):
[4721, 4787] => 4.6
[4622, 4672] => 2.0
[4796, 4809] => 2.6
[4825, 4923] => 3.3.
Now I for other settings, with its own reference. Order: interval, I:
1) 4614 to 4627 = 1.4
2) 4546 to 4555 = 3.2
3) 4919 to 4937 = 1.5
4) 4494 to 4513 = 2.6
